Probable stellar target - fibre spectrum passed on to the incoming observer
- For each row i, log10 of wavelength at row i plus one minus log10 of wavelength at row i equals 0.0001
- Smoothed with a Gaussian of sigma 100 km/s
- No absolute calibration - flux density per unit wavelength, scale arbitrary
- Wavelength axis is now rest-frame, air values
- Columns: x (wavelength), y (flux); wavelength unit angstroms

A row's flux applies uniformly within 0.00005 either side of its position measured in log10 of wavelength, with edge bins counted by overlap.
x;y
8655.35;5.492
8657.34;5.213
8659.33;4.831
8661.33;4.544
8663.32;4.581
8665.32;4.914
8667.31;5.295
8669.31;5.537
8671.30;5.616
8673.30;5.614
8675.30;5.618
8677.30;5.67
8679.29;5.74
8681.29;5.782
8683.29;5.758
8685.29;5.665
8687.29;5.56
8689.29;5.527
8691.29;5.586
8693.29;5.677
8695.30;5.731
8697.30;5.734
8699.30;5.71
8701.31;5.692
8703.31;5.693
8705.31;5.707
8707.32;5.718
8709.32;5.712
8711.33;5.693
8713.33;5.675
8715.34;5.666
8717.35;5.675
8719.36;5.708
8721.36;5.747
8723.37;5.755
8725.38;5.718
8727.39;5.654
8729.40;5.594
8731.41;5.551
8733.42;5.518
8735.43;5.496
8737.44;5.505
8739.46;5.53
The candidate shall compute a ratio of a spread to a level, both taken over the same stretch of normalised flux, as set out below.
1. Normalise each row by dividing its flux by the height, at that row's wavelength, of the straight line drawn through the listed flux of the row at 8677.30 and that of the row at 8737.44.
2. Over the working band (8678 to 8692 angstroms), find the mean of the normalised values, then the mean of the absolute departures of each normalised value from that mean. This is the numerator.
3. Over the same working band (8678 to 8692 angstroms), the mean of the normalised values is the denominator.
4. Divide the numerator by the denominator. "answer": 0.014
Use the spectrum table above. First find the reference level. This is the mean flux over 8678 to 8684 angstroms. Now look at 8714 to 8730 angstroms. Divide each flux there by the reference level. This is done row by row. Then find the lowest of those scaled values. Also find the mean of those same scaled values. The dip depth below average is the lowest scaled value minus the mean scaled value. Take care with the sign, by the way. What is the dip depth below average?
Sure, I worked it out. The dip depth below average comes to -0.017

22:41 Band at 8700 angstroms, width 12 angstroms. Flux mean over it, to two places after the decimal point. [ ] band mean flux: 5.71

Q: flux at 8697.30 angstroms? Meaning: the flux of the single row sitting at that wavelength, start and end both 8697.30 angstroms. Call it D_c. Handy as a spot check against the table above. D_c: 5.734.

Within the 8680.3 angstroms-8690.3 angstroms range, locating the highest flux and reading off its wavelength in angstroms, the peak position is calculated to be 8681.29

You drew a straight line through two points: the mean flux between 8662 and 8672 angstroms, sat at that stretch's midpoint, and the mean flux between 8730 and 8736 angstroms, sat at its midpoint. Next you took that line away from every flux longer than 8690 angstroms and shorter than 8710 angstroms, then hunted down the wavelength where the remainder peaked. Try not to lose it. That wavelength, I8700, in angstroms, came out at 8695.30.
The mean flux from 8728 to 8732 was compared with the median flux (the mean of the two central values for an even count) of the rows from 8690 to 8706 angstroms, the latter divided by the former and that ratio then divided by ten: 0.102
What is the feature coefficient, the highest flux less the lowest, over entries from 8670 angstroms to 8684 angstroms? 0.17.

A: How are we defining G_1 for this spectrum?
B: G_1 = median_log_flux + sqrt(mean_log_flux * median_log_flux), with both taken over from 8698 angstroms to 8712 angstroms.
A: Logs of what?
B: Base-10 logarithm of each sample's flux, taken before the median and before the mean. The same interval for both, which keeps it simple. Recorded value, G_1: 1.513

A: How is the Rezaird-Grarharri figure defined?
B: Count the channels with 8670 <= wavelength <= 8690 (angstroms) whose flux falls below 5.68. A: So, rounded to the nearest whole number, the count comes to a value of 7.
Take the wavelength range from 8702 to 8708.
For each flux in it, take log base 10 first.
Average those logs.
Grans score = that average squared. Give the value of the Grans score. 0.572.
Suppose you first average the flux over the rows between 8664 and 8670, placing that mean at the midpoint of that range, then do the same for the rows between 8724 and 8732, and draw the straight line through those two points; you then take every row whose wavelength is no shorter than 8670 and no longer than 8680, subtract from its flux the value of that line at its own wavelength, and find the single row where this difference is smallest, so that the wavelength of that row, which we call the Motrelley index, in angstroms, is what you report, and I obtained 8675.30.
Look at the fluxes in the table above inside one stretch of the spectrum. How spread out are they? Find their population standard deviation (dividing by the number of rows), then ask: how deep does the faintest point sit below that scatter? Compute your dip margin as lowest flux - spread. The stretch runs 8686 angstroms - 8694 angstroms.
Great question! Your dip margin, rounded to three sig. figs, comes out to 5.47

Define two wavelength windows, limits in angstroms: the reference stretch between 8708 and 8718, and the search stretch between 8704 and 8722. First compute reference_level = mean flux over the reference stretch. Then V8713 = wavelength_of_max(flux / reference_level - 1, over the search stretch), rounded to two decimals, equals 8721.36 angstroms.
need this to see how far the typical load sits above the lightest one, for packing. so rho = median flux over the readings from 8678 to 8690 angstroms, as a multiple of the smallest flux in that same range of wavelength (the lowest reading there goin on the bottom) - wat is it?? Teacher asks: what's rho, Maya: 1.03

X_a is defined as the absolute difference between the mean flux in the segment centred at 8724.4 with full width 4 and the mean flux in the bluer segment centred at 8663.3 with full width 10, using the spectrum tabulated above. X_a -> 0.90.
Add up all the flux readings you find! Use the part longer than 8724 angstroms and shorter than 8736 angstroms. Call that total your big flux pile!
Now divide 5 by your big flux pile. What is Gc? 0.149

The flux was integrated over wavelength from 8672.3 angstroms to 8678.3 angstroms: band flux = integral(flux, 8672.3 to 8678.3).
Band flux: 33.8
